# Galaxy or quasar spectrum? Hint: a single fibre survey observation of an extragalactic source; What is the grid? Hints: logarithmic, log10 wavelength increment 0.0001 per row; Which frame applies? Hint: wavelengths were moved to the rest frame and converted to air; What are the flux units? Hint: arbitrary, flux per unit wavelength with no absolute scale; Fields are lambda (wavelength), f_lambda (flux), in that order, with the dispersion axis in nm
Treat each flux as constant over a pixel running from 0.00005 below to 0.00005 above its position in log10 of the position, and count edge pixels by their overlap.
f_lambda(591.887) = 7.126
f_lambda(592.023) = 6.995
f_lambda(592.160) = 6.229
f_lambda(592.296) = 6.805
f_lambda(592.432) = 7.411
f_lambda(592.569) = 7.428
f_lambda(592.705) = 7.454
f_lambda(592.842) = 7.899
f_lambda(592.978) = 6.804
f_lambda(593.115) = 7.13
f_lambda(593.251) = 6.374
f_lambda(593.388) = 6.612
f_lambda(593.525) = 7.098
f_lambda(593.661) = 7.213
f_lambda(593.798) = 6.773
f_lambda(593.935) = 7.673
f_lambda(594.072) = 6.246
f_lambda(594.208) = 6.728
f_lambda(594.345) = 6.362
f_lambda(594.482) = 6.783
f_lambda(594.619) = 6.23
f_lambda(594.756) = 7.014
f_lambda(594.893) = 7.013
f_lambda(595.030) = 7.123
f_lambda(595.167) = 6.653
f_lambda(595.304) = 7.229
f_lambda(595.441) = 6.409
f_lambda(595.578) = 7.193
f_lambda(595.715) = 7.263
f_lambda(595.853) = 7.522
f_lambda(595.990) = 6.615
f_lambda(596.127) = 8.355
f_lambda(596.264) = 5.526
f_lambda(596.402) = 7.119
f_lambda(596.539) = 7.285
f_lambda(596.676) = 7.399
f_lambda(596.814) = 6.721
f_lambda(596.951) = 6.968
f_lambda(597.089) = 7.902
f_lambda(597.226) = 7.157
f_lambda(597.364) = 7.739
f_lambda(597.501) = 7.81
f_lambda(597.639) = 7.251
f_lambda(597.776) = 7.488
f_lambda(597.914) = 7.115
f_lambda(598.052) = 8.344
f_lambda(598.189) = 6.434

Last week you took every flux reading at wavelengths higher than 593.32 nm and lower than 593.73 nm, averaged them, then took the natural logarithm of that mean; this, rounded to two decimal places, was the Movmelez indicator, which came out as 1.94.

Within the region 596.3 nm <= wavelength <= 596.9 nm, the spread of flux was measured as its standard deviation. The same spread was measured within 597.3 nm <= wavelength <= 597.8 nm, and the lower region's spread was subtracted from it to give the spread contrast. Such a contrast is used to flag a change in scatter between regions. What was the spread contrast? -0.04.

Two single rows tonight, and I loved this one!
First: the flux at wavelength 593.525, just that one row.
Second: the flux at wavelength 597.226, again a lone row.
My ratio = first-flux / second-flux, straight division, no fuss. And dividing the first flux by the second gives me 0.99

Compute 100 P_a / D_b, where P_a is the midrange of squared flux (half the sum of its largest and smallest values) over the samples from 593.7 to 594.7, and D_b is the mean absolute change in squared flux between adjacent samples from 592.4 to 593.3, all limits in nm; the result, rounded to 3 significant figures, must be 765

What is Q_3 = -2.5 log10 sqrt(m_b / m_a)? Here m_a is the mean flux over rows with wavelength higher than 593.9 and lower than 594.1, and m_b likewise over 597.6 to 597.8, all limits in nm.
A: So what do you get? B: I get -0.031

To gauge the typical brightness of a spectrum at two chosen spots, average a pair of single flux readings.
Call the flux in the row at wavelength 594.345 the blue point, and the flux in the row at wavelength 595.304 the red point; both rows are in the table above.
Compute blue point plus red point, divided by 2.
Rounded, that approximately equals 6.80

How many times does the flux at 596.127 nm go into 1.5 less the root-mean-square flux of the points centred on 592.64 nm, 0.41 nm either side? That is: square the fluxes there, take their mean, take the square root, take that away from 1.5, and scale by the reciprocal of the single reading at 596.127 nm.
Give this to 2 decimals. -0.70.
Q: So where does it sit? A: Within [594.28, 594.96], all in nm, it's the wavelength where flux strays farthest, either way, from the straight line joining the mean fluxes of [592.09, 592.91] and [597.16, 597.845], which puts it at 594.619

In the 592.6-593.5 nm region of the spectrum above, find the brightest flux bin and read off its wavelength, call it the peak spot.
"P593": 592.842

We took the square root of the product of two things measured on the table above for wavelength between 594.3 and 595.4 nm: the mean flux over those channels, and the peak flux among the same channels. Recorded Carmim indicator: 7.01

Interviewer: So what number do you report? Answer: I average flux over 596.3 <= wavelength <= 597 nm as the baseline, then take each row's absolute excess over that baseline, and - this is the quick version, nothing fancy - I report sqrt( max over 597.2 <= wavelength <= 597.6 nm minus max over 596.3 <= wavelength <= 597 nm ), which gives 0.6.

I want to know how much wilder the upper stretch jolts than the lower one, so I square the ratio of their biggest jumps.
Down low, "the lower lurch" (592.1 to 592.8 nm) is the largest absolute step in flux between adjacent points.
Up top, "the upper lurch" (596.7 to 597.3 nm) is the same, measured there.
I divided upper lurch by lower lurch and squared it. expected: 2.4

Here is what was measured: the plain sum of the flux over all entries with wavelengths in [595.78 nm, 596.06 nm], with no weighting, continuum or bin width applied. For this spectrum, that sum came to 14.1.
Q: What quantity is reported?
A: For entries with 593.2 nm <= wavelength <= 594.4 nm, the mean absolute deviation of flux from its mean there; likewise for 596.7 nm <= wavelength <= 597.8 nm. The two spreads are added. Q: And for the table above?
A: 0.72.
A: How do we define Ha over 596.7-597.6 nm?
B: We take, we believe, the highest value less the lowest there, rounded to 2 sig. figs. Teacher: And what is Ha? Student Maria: 1.2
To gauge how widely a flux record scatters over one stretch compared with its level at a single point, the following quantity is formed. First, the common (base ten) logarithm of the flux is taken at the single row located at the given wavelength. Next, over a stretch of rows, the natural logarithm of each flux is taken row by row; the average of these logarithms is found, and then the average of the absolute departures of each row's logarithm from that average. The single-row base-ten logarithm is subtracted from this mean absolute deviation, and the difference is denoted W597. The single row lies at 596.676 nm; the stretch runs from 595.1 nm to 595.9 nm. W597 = -0.82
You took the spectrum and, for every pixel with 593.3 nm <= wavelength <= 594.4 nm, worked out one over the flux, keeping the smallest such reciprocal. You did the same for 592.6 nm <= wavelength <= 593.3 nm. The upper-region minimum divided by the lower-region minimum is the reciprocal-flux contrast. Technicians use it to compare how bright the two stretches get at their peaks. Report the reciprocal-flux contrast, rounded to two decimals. 1.03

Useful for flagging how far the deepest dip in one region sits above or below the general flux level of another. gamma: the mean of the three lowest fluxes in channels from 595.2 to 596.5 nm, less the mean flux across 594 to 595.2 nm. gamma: -0.5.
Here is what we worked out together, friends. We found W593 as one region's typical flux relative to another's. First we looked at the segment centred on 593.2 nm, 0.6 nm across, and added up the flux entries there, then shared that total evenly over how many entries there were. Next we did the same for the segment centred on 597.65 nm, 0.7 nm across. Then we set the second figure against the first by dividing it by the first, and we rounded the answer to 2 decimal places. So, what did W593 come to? 1.11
